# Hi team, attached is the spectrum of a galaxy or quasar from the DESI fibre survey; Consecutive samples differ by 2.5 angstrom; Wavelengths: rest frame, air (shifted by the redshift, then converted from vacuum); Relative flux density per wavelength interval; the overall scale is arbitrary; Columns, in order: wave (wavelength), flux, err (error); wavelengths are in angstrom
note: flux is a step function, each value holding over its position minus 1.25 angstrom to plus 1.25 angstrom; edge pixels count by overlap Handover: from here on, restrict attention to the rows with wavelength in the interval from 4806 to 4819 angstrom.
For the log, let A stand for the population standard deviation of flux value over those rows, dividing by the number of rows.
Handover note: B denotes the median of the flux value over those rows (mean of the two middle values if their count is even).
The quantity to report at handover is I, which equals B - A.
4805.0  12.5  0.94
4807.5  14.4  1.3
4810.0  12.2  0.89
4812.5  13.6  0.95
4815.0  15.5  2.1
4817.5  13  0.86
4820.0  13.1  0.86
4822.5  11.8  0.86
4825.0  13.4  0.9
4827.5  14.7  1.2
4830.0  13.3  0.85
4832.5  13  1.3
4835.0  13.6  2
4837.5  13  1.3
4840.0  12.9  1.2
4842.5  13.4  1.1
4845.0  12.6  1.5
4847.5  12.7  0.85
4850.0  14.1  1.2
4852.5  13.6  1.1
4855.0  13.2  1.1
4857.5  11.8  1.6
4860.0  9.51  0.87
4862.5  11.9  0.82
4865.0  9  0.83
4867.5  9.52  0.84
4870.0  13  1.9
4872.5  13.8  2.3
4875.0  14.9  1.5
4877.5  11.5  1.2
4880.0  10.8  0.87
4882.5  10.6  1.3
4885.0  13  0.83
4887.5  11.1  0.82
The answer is 12.5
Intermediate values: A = 1.1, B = 13.6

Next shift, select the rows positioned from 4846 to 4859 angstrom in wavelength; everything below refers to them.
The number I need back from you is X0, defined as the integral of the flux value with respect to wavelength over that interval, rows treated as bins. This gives 169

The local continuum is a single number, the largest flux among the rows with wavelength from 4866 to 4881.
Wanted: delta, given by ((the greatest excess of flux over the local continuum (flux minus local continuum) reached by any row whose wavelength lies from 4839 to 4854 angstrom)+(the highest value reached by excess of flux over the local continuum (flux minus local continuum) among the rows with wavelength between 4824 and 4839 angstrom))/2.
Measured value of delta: -0.5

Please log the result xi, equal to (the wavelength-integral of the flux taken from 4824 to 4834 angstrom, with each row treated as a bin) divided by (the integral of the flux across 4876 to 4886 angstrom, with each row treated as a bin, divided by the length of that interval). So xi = 11.8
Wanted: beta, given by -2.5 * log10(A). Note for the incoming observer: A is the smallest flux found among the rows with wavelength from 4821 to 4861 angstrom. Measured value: -2.45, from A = 9.51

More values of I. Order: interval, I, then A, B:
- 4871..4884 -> 9.8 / 1.7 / 11.5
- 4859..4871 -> 7.9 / 1.6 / 9.5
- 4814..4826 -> 11.9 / 1.2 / 13.1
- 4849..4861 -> 11.5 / 1.7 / 13.2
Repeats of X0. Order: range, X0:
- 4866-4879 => 162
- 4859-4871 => 127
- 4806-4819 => 178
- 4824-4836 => 163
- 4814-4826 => 160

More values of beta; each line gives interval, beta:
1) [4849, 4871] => -2.39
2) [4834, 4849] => -2.75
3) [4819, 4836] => -2.68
